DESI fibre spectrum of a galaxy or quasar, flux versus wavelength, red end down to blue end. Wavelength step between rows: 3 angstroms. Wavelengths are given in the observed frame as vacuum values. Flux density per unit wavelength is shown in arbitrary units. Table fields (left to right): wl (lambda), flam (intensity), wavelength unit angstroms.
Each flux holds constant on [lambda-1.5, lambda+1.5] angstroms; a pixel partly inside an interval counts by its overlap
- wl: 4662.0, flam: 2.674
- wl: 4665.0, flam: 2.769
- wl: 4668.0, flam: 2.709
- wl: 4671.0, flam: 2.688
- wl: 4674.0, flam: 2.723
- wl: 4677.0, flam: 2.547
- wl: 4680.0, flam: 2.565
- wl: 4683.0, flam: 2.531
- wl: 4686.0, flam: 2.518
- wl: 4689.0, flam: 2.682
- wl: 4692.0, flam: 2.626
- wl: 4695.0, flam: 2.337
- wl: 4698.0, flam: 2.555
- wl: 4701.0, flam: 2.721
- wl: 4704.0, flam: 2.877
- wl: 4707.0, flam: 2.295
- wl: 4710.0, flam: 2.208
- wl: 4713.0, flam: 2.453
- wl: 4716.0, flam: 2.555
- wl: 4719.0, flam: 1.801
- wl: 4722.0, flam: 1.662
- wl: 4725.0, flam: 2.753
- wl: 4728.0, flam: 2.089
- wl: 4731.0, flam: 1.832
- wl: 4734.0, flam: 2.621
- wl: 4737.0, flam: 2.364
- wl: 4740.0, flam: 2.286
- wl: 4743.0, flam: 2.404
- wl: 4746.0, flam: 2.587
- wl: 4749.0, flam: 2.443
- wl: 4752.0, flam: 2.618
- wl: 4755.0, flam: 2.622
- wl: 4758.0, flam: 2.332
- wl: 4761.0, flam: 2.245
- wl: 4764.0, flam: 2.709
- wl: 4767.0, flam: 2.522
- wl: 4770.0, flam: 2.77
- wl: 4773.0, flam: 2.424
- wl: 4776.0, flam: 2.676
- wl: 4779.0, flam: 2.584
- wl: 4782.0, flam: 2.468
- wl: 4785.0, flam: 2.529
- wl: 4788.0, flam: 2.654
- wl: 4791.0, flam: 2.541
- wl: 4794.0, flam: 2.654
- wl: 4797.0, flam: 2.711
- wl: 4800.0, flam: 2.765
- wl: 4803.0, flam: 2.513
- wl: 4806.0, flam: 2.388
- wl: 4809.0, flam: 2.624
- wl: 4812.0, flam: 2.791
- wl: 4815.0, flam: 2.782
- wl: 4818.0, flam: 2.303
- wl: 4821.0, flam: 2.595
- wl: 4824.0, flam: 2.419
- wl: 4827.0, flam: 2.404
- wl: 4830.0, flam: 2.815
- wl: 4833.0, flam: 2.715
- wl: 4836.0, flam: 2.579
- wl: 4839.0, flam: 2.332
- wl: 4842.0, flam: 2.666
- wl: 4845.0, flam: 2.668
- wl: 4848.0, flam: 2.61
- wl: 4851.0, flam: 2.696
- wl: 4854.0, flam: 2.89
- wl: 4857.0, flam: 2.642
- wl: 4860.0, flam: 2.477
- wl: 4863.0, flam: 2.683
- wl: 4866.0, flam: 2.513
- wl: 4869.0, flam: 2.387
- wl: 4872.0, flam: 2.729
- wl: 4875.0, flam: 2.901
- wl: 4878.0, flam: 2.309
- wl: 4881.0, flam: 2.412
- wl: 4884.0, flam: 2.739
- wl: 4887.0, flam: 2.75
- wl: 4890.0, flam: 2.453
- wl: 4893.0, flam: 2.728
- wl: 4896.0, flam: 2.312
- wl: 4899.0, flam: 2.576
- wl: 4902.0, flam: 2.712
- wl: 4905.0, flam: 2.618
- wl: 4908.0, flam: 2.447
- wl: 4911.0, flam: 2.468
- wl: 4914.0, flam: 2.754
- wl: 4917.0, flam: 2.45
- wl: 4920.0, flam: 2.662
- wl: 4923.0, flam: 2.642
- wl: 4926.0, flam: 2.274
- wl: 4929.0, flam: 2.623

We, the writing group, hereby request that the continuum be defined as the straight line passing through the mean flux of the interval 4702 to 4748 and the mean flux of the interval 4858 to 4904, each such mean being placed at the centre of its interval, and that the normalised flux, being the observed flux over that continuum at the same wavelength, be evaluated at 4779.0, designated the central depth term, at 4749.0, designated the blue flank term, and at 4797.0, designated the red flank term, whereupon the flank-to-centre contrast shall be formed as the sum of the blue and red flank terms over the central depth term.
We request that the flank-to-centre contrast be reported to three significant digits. 2.00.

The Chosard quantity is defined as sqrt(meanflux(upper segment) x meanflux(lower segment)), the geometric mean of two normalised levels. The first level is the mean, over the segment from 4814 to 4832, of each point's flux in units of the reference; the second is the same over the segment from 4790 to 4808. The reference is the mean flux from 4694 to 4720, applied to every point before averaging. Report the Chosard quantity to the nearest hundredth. 1.06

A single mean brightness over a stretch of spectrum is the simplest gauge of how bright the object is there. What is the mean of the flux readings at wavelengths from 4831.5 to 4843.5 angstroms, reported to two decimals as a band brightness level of 2.57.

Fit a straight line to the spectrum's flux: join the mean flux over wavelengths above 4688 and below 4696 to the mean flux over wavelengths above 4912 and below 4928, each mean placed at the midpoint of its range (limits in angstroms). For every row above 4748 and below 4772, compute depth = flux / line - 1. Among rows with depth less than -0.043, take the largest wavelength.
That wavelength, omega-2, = 4761.0 angstroms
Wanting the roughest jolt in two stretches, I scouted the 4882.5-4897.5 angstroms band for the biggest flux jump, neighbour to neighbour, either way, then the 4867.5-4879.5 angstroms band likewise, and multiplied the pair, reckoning 0.25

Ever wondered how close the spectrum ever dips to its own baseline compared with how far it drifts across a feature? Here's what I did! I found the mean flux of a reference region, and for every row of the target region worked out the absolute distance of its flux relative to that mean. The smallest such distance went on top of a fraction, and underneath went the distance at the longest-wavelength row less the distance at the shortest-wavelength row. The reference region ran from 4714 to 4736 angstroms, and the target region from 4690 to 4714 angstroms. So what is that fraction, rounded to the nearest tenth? -0.1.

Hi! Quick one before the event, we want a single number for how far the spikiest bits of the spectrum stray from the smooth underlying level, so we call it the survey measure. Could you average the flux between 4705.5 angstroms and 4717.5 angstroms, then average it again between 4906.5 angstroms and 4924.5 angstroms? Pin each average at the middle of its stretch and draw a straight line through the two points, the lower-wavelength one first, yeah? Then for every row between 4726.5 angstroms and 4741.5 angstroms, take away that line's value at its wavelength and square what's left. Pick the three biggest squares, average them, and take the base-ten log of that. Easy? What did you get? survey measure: -0.81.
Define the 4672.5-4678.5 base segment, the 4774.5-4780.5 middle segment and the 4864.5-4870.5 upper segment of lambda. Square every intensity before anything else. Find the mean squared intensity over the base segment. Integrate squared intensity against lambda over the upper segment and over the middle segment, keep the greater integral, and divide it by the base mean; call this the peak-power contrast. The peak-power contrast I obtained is 6.0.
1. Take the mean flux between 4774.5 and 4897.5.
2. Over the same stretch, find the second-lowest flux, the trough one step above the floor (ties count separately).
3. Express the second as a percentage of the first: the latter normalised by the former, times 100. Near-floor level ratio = 89.0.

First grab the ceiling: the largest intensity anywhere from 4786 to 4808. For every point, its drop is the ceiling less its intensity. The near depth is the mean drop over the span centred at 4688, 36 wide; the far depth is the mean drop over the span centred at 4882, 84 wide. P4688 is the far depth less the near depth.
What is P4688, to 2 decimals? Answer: 0.01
